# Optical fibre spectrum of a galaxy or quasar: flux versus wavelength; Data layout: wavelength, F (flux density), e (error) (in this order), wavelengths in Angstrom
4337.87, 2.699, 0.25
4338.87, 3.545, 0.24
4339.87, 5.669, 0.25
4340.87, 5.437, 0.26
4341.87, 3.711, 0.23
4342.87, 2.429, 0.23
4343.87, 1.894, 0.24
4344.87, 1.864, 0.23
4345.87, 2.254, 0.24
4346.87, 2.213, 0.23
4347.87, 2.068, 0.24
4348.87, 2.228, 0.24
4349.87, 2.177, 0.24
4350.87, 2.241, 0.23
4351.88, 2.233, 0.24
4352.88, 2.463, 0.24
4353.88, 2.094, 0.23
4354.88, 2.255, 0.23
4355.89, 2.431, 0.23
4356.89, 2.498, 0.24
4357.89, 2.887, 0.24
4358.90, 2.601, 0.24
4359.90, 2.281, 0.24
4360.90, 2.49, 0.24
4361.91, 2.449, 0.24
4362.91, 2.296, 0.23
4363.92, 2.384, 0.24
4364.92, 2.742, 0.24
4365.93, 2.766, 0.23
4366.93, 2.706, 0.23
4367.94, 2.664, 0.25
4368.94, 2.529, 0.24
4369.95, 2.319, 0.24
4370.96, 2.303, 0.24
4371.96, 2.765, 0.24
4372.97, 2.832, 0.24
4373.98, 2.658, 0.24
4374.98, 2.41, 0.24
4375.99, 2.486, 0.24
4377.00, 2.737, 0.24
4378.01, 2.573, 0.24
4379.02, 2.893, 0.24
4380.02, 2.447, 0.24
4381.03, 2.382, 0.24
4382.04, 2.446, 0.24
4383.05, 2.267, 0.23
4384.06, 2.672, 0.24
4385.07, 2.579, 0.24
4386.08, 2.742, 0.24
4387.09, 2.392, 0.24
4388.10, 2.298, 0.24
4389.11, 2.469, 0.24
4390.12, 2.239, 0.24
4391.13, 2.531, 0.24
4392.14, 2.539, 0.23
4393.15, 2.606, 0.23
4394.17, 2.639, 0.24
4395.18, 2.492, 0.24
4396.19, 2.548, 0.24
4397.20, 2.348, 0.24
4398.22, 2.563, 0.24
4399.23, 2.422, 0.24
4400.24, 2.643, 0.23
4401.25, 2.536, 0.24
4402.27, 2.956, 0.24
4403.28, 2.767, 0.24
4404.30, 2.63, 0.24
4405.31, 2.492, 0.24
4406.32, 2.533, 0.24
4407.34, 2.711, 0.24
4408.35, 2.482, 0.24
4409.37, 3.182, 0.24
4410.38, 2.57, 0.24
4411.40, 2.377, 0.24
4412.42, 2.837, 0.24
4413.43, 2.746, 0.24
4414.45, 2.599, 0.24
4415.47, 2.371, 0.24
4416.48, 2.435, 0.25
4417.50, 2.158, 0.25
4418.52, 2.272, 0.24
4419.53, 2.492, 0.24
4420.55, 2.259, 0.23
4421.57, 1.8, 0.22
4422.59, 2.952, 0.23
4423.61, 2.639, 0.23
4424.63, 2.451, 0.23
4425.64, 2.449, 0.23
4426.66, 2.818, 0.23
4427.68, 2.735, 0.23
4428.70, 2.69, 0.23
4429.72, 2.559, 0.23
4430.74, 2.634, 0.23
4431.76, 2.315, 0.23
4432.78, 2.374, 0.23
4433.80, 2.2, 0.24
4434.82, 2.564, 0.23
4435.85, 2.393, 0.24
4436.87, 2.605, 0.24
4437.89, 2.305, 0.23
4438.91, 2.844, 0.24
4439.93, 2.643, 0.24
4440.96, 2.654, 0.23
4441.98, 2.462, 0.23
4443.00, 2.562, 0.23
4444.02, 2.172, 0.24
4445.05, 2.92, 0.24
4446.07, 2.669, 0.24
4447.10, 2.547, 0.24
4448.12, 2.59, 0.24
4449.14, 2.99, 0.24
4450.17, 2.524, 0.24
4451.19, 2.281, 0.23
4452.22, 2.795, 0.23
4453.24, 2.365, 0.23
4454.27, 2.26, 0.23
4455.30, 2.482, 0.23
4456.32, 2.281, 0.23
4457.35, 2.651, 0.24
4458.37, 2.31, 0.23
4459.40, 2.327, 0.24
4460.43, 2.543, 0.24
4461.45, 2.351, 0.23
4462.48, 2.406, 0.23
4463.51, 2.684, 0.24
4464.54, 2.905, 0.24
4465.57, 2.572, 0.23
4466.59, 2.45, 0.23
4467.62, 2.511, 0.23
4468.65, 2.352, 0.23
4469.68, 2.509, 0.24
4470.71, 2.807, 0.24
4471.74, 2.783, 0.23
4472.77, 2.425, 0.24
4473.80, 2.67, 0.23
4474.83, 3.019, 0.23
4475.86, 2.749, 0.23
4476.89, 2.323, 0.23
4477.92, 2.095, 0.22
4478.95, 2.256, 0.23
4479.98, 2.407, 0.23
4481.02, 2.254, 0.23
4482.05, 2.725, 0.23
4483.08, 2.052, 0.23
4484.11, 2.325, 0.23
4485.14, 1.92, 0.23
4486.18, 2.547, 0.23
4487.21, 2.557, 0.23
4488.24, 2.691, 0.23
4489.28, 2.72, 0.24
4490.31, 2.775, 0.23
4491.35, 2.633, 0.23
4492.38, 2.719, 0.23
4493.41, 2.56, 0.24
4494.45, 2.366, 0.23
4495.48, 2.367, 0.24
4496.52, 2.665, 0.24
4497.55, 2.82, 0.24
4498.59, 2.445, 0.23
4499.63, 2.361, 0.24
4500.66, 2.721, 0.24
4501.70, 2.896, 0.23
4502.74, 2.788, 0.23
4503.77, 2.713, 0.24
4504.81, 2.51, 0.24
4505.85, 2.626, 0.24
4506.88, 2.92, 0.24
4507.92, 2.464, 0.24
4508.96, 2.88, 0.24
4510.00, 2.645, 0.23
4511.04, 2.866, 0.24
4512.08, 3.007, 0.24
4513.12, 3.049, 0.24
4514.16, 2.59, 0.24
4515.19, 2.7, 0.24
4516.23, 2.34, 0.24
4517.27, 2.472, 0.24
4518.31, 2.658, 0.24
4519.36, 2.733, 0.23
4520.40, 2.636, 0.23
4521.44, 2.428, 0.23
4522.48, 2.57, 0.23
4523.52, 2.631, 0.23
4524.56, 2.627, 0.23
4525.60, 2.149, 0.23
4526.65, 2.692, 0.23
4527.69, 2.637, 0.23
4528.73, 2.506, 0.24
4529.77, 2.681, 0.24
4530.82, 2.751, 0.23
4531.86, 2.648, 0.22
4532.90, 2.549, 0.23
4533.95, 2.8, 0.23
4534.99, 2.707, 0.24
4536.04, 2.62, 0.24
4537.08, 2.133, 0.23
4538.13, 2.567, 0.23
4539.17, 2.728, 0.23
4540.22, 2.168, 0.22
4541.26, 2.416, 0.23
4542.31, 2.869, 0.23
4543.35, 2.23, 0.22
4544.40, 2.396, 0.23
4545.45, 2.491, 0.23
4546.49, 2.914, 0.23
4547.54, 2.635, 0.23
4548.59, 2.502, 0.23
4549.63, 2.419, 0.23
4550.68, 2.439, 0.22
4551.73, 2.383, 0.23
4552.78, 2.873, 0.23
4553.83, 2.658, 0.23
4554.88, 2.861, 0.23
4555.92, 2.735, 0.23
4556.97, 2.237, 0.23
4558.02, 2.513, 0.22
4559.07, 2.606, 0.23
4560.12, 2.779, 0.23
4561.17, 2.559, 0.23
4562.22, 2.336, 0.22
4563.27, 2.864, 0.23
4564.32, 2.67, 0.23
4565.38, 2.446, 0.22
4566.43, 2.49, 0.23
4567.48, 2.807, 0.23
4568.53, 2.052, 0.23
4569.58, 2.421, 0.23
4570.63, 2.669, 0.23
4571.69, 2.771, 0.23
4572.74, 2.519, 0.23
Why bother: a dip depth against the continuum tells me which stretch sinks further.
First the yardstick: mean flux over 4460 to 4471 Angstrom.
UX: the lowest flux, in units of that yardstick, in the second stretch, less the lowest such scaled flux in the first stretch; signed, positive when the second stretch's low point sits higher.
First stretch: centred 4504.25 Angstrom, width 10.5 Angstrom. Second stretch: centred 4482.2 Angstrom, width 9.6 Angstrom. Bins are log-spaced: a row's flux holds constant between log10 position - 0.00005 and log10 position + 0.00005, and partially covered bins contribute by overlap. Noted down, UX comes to -0.17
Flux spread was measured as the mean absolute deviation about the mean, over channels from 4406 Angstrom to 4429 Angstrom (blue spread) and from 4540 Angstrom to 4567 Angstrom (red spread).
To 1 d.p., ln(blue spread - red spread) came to -3.3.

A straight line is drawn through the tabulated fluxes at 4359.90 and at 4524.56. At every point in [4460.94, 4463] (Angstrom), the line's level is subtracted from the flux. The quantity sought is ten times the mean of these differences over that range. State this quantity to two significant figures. -1.2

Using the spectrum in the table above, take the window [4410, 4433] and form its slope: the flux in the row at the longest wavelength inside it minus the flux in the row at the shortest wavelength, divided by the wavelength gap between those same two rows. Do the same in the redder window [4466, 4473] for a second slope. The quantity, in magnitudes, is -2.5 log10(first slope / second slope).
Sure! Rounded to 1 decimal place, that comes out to -0.8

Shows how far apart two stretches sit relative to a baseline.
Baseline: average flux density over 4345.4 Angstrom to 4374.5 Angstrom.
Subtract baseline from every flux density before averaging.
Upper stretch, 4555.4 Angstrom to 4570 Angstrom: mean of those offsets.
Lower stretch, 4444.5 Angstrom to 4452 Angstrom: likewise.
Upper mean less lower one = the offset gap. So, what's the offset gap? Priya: -0.11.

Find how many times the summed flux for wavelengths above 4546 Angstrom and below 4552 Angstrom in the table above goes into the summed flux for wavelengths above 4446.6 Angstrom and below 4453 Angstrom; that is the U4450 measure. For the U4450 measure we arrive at 1.03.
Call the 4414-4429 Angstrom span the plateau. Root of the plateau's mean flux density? 1.57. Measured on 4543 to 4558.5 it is 1.60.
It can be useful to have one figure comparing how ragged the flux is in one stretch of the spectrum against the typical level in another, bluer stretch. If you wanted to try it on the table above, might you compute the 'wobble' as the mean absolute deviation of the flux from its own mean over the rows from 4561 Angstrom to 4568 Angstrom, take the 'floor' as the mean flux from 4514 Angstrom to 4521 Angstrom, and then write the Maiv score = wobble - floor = -2.43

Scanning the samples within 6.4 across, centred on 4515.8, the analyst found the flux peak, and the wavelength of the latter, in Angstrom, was 4513.12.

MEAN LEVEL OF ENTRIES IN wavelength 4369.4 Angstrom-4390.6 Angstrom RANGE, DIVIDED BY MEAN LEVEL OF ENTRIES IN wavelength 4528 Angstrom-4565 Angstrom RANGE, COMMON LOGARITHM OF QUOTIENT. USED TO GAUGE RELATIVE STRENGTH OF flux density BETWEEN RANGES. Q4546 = -0.010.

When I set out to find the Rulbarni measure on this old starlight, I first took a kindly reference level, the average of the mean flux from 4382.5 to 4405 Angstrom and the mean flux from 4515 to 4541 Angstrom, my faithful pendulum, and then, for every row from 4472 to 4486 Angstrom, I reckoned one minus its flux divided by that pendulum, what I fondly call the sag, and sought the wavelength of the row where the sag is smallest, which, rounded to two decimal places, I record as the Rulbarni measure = 4474.83 Angstrom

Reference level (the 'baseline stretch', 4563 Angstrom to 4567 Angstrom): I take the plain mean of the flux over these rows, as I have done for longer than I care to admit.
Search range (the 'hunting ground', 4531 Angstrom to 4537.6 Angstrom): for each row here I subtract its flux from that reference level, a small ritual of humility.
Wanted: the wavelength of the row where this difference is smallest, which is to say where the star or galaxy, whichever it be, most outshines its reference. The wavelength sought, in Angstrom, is 4533.95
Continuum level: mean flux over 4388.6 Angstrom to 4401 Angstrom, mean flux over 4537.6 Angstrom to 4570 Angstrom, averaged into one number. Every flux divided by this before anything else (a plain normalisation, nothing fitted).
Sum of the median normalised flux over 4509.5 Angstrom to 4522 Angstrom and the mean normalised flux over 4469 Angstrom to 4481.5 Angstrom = 2.05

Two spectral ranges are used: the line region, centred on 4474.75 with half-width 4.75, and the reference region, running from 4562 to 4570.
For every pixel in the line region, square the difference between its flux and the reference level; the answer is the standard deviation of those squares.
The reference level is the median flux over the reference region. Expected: 0.09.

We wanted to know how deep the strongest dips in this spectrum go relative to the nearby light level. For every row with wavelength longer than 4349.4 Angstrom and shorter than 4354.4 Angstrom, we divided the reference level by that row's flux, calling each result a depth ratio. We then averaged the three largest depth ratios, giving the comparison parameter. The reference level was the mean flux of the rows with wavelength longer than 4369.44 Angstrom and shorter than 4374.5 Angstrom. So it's 1.19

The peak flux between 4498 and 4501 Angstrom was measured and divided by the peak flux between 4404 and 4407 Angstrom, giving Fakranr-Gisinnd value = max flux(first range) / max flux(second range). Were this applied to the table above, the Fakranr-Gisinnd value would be 1.03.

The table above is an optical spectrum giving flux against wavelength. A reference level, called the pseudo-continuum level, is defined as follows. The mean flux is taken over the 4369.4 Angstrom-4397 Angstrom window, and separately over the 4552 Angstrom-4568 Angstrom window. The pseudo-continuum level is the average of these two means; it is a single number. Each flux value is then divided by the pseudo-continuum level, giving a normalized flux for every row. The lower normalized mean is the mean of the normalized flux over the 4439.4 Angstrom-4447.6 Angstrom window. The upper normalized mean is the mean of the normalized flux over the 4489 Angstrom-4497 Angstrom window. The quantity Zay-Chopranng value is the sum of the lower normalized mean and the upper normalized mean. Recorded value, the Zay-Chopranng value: 2.01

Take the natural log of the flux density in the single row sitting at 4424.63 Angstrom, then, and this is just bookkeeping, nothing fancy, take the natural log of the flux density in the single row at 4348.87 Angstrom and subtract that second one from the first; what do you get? 0.1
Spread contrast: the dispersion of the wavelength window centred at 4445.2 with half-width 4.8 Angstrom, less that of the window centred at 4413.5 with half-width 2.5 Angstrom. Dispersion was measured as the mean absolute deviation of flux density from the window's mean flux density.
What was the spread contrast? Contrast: -0.001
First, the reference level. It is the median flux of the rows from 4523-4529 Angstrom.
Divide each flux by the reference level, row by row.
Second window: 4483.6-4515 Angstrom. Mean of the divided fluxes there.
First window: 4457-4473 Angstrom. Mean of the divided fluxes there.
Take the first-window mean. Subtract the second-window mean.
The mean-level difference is -0.039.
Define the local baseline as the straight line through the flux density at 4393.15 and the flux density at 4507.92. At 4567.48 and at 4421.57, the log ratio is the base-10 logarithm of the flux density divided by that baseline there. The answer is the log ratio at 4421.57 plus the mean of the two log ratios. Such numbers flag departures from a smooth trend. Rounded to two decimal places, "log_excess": -0.20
